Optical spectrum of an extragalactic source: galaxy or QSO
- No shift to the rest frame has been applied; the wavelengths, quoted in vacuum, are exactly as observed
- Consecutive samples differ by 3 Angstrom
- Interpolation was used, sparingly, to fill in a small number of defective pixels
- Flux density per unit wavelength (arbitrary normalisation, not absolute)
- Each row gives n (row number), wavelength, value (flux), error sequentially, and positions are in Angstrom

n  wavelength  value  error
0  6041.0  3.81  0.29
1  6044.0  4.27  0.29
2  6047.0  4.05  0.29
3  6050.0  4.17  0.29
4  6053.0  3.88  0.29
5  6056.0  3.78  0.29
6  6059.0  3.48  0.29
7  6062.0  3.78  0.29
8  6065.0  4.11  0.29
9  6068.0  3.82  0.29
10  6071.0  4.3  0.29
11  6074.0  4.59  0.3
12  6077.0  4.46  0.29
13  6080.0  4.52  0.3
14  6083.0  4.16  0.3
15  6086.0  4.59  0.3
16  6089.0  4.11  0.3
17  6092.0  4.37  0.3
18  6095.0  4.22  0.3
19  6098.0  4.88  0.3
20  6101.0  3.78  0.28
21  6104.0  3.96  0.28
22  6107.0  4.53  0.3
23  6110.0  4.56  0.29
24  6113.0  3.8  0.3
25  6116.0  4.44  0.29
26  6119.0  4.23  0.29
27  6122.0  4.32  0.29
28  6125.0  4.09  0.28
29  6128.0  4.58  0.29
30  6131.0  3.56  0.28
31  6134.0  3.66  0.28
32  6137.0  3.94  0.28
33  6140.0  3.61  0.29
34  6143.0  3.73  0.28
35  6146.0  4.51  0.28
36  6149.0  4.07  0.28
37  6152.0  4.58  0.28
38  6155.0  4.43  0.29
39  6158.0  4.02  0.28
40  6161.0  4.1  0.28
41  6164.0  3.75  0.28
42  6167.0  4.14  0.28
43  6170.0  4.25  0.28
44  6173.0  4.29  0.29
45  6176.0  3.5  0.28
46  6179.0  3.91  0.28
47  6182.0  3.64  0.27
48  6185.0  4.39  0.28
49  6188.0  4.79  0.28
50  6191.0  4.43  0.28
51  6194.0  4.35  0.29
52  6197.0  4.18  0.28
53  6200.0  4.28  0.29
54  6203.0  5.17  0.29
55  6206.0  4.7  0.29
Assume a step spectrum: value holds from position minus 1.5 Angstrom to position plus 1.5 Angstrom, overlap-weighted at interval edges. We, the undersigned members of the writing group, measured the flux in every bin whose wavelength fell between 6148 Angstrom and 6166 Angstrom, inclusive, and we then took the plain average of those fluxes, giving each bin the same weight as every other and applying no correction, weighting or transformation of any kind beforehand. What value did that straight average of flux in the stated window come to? 4.16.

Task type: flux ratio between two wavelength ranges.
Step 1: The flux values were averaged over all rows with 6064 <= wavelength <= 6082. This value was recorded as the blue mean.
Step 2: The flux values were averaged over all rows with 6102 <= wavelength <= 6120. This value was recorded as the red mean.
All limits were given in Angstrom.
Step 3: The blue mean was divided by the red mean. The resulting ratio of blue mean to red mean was 1.01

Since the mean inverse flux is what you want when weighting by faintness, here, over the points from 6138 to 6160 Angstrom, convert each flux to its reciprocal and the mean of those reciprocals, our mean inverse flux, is 0.244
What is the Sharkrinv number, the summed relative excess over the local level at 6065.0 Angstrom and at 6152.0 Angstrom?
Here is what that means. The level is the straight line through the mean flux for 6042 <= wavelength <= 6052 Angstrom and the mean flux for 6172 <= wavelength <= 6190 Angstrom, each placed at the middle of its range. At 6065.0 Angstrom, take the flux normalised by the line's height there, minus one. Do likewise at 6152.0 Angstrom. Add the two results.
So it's 0.11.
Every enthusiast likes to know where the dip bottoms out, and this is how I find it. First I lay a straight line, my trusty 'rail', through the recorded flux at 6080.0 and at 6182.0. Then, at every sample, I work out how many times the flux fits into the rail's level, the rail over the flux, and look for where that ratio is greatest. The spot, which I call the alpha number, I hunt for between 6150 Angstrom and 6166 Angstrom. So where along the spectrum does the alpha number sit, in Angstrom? 6164.0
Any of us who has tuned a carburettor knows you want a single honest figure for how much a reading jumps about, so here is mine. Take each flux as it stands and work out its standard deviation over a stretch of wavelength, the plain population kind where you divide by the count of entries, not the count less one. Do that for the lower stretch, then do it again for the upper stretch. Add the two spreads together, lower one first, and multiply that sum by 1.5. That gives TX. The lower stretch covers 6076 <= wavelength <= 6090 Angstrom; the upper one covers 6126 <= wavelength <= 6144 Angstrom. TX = 0.82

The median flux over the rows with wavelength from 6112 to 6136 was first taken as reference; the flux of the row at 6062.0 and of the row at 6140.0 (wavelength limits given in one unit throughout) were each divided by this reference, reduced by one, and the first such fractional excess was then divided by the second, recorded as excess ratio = 0.7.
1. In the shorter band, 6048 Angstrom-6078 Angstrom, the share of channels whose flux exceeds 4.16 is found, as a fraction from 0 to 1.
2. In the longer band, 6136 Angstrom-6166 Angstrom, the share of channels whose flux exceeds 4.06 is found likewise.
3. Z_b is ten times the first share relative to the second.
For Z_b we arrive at 8.0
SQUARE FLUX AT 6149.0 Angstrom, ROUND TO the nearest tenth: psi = 16.6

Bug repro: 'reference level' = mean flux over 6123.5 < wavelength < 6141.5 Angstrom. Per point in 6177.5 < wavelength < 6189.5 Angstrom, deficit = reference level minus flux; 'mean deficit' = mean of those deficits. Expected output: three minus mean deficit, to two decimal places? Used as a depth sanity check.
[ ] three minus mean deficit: 3.28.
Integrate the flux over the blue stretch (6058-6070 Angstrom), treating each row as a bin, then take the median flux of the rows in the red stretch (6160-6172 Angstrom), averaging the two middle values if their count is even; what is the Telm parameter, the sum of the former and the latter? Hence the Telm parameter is 50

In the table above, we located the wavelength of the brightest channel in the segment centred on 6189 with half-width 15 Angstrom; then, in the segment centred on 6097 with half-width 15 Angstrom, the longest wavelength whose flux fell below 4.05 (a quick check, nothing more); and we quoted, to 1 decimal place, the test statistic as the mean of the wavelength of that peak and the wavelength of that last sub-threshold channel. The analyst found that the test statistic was 6153.5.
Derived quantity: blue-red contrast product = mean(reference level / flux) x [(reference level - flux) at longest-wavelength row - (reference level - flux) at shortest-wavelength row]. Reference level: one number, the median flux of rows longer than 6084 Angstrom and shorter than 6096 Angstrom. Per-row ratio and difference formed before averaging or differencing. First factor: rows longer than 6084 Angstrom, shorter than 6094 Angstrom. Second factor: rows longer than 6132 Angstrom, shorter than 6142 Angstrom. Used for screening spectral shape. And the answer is 0.05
